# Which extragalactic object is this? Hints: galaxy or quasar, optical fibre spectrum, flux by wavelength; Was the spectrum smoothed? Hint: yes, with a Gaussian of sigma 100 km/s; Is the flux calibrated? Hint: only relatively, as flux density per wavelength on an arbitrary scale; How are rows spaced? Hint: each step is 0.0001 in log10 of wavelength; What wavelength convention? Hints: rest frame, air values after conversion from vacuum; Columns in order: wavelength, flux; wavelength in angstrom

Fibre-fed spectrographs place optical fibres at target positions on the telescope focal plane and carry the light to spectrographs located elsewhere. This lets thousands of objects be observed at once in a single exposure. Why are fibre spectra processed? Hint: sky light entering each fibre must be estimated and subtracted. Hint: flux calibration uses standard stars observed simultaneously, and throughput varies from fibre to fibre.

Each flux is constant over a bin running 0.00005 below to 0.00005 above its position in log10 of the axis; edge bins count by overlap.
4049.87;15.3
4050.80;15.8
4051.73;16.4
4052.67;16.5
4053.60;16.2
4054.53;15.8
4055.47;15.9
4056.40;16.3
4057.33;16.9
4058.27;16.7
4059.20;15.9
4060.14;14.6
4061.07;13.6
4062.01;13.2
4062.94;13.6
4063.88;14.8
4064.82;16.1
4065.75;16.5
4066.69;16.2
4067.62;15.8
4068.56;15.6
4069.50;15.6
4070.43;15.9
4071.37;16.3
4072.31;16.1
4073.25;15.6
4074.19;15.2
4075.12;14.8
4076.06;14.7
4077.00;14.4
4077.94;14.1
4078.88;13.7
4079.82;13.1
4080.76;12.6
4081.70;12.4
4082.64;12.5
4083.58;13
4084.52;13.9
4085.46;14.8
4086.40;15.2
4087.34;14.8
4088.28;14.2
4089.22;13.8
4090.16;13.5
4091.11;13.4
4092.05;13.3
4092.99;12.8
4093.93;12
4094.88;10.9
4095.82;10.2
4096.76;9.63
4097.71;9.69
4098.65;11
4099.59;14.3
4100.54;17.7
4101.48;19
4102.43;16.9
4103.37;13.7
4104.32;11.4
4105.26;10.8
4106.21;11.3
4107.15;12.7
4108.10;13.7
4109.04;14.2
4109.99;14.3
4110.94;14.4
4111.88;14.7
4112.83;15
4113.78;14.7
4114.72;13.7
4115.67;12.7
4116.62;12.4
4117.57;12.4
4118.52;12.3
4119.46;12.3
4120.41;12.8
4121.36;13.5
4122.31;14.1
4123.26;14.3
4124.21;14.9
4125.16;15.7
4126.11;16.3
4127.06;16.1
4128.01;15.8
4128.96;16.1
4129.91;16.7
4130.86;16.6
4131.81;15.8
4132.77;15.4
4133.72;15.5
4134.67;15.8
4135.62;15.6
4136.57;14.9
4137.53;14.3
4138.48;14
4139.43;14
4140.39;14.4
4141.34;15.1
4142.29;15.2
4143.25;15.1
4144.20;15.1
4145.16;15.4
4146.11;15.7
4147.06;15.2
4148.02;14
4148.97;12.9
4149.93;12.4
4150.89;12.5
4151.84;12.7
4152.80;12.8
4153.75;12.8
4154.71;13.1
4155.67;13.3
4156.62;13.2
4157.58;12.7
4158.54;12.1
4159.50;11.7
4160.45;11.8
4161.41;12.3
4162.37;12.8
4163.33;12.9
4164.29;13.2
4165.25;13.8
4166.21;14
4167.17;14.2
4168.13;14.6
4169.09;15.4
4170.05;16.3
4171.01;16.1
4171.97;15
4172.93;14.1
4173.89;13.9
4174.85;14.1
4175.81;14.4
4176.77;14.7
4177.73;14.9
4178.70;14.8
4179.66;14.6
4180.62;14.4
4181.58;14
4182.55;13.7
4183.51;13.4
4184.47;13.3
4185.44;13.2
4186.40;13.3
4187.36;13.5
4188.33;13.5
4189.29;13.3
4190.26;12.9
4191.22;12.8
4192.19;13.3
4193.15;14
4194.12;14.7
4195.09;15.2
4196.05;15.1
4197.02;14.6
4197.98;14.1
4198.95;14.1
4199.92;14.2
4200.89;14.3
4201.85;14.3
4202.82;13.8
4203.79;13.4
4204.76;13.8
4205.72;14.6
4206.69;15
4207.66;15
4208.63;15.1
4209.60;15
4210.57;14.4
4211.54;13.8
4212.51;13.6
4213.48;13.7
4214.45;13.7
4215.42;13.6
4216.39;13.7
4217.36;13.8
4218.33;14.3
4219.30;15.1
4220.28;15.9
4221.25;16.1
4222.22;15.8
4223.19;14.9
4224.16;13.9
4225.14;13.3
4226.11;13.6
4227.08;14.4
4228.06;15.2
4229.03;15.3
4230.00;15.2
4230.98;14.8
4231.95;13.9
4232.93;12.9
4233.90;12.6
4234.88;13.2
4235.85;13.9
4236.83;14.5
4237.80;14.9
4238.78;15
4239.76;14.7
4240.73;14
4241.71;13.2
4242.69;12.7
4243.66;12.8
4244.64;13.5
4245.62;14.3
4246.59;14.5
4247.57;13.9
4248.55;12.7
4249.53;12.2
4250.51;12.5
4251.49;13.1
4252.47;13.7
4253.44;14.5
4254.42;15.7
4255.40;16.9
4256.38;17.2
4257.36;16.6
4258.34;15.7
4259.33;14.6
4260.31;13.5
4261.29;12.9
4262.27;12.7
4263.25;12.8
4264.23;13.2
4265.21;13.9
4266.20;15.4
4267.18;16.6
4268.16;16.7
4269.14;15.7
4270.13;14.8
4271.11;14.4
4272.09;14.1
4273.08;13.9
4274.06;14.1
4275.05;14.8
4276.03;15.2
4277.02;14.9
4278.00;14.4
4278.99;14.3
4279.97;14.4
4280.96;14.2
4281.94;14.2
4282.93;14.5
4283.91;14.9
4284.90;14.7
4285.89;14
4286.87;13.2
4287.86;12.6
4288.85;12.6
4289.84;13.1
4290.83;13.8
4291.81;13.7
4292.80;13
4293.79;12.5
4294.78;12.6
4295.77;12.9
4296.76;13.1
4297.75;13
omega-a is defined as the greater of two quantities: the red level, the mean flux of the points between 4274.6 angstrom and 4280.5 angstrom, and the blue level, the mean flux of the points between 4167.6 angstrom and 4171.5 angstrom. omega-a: 15.6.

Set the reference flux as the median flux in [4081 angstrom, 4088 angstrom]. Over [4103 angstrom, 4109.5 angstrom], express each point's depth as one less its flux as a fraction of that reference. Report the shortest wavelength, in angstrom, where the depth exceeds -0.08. 4103.37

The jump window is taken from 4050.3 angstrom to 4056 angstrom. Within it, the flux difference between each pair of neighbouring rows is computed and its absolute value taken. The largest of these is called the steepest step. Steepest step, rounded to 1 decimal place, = 0.6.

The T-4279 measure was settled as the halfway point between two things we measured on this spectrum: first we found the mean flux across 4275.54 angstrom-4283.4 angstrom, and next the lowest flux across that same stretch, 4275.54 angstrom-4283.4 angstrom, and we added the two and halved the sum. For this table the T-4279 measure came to 14.4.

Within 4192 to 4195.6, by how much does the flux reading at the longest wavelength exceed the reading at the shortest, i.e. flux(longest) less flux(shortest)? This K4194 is 2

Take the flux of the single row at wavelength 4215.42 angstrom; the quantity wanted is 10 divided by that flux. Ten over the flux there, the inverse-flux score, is 0.74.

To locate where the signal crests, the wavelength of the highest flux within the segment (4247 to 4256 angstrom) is 4255.40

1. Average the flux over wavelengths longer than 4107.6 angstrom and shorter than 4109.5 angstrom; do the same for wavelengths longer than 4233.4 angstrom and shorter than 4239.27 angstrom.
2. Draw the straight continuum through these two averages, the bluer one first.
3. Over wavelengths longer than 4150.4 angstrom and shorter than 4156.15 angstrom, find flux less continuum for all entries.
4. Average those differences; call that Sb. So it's -1.1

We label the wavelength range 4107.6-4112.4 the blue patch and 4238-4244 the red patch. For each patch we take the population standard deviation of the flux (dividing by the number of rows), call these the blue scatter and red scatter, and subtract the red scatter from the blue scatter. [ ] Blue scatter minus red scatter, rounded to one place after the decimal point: -0.6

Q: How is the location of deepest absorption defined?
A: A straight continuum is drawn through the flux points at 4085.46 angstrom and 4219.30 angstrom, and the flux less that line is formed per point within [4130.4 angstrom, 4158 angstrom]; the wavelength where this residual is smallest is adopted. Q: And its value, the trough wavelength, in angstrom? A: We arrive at 4149.93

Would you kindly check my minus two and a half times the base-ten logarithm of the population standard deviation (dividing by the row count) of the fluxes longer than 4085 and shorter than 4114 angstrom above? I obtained -0.85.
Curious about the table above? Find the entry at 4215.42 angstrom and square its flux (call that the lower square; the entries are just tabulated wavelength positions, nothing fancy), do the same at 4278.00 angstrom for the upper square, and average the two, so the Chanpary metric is 196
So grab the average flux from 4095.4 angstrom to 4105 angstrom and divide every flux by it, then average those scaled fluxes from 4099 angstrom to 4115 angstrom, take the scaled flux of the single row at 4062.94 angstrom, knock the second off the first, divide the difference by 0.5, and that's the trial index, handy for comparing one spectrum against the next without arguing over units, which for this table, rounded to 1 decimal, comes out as 0.1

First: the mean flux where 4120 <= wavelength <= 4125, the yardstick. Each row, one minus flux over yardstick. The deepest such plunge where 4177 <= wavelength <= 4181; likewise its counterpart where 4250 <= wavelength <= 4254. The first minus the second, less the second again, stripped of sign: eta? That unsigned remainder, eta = 0.24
